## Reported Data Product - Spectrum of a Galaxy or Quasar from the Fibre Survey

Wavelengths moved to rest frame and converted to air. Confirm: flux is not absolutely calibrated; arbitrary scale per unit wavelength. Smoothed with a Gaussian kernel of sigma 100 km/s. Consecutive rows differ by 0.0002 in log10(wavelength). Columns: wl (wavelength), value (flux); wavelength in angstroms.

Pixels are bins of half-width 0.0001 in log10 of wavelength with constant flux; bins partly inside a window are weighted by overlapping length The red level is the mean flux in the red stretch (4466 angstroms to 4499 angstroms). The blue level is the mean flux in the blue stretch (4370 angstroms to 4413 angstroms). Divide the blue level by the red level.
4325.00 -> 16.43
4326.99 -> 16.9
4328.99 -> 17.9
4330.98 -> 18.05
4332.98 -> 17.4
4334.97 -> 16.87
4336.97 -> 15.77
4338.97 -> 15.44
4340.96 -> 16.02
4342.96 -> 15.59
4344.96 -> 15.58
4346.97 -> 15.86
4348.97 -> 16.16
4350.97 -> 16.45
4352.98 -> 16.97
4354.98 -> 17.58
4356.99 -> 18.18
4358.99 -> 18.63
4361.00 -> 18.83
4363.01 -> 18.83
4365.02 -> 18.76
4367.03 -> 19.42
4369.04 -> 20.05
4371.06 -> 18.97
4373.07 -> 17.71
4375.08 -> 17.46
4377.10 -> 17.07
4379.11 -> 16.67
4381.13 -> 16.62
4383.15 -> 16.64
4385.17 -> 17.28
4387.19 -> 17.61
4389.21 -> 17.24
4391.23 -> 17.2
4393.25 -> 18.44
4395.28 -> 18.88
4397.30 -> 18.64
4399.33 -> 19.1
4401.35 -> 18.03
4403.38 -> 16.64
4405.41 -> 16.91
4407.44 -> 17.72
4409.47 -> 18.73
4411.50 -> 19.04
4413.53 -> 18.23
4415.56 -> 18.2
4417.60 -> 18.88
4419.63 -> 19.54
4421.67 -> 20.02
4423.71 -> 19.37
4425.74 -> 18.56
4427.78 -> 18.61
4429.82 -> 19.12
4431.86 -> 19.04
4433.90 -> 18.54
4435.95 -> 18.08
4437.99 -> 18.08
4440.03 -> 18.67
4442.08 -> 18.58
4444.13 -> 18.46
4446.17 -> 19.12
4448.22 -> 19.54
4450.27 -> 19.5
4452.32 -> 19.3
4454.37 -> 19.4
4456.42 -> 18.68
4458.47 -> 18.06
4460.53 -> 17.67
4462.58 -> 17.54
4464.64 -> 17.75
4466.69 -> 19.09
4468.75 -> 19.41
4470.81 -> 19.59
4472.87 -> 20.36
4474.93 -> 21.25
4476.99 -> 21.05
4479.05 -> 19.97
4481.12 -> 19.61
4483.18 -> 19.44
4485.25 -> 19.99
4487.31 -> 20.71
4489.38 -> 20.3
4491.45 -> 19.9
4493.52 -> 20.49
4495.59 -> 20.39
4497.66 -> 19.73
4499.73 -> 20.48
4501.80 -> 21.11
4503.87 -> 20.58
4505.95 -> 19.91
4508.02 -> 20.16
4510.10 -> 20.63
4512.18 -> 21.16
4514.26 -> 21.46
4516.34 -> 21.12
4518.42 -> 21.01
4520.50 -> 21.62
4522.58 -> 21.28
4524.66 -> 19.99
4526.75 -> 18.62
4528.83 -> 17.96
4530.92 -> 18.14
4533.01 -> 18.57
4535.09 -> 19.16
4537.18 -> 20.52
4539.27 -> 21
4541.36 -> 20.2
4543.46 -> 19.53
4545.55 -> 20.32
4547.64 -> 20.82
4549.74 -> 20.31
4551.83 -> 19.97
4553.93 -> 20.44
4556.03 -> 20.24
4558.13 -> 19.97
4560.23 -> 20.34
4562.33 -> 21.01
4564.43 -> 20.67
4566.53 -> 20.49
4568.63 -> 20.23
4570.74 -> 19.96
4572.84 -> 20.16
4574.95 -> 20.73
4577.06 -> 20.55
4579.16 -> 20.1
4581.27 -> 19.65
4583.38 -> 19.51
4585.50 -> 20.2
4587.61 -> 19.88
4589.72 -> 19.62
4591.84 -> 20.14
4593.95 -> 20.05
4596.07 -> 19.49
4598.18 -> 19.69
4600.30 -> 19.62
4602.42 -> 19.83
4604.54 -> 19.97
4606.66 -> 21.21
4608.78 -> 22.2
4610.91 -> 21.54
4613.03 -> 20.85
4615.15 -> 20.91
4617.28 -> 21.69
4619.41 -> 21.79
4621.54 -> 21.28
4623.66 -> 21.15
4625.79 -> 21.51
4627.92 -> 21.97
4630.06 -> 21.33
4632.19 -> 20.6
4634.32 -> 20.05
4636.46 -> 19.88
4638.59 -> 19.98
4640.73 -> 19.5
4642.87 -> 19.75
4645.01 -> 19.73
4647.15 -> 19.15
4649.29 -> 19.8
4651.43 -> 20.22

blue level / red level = 0.88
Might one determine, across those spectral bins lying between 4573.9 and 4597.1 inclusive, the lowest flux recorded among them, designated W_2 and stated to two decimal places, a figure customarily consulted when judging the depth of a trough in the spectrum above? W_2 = 19.49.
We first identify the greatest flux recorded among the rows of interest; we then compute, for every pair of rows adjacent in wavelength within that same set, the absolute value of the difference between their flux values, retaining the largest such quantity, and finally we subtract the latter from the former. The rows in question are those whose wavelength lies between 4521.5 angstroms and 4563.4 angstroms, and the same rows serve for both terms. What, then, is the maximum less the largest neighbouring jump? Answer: 19.9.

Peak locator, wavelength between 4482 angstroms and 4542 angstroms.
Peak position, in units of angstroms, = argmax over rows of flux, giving 4520.50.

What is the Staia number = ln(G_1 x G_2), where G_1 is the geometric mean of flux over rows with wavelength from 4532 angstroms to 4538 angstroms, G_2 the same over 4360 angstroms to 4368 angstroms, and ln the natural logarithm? 5.91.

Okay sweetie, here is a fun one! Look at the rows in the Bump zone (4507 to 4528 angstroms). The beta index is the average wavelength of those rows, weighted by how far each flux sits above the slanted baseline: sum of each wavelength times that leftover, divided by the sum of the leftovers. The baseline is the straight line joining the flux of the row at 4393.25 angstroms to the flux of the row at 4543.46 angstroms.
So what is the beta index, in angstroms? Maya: 4515.9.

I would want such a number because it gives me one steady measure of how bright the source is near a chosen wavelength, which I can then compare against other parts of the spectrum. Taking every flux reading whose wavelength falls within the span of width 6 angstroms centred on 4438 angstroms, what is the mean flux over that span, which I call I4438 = 18.3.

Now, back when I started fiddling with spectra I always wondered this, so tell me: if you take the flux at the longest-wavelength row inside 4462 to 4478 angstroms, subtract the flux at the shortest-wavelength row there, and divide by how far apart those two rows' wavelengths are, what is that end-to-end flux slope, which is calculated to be 0.24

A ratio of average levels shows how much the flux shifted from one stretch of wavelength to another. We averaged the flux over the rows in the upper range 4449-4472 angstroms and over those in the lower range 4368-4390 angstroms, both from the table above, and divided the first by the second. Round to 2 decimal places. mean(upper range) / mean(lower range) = 1.07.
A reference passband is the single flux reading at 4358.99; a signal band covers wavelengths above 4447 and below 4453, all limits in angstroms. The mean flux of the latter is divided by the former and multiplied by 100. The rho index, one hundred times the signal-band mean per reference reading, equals 104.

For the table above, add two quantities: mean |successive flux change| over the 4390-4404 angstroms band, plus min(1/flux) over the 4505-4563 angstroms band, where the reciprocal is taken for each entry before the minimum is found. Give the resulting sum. 0.85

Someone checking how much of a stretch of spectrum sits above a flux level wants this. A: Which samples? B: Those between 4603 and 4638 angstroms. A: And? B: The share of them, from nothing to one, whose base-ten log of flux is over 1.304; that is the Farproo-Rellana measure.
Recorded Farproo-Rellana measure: 0.8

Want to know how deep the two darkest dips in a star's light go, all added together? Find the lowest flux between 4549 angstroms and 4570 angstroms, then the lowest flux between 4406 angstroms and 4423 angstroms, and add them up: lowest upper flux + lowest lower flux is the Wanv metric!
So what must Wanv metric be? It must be 37.7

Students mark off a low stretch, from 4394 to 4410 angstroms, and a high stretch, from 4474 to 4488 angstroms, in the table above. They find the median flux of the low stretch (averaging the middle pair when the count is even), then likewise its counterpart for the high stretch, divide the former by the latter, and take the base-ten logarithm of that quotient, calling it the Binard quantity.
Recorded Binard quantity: -0.04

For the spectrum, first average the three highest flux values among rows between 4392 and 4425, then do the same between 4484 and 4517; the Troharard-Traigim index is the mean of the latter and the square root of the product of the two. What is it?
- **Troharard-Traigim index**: 20.8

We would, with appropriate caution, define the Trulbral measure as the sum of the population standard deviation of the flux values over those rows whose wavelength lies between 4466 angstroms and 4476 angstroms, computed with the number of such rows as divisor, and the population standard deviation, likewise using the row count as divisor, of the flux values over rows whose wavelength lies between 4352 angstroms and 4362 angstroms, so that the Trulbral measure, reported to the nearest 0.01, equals 1.46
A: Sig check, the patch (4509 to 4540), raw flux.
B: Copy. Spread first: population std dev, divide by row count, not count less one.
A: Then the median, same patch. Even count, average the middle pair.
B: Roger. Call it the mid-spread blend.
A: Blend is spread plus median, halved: 10.9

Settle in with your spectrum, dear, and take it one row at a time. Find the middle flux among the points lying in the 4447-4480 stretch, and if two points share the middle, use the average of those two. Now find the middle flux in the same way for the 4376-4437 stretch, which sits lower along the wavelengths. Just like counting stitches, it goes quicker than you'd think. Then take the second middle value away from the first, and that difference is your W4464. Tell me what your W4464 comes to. 1.1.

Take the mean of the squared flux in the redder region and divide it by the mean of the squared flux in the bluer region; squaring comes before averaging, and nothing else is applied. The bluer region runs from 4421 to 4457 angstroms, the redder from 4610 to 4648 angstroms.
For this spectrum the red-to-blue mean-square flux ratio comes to 1.20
